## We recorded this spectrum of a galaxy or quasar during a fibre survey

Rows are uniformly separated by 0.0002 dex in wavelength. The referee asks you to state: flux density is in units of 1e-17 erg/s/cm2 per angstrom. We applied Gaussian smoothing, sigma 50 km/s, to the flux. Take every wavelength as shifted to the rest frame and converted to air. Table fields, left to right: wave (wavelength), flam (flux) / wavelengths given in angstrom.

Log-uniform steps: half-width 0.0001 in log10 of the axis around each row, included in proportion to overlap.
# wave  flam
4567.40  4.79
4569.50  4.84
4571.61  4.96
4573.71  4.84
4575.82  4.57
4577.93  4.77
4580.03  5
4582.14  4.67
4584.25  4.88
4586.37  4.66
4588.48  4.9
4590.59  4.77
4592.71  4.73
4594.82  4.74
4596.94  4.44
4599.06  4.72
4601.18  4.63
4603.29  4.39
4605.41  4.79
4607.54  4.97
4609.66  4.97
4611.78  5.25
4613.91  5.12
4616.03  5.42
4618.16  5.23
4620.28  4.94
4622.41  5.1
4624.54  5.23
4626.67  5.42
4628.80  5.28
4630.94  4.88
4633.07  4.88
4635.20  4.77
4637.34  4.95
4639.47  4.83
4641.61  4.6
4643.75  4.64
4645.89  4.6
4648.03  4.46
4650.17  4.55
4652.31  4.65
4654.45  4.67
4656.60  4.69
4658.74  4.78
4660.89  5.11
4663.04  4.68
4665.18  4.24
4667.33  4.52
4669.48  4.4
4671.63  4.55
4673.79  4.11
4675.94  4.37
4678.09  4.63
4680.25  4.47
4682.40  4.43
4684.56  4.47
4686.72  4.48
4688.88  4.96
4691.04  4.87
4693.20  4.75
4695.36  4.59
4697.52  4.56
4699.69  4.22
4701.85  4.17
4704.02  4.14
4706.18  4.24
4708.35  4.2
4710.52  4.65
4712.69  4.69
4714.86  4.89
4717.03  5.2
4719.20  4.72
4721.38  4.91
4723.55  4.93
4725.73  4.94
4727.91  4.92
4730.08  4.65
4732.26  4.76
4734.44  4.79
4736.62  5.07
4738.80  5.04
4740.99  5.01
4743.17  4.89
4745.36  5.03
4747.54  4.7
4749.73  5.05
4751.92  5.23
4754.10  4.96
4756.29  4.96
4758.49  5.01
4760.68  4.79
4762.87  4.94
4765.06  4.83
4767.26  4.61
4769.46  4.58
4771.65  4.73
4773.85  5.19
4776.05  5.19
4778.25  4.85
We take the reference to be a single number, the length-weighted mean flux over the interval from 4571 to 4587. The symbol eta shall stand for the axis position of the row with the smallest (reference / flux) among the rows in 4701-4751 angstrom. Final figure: 4717.03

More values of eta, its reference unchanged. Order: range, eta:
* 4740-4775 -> 4751.92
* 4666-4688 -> 4678.09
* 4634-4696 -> 4660.89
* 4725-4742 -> 4736.62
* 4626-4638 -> 4626.67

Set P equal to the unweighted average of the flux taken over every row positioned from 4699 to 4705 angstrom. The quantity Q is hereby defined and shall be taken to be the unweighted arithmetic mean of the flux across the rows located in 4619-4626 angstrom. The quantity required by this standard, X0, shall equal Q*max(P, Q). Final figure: 26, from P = 4.18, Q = 5.1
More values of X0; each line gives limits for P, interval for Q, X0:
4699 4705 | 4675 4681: 20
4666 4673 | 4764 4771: 22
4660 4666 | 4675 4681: 21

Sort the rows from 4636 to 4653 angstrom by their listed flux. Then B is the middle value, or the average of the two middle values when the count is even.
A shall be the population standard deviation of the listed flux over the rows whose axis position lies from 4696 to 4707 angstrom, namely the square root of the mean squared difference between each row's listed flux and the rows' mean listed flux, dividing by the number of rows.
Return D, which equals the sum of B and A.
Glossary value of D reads 4.77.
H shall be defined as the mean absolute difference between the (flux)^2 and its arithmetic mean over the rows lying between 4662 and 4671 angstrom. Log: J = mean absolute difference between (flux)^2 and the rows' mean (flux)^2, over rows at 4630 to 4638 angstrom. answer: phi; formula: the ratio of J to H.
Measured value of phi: 0.4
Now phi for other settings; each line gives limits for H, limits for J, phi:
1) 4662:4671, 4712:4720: 1.3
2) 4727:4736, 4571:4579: 1.5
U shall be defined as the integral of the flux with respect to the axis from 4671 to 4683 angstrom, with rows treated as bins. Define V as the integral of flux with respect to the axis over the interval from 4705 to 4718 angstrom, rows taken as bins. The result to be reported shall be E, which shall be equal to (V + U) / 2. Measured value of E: 57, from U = 53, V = 60.3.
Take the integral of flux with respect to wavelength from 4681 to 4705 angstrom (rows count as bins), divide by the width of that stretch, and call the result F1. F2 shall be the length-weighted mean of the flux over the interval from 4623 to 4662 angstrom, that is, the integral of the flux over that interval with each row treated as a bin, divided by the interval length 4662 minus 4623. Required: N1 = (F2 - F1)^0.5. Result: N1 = 0.57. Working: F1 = 4.51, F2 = 4.83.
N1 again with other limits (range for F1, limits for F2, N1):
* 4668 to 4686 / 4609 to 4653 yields 0.72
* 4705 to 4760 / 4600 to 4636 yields 0.40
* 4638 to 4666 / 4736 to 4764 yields 0.56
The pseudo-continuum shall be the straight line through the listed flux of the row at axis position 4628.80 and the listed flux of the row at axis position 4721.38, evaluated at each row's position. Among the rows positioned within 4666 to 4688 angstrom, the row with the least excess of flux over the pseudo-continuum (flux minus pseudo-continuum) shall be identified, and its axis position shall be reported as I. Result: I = 4673.79 angstrom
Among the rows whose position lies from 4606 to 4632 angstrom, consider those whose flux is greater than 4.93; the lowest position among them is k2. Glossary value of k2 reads 4607.54 angstrom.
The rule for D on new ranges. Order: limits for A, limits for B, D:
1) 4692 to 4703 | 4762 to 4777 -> 5.05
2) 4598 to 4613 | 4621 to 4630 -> 5.51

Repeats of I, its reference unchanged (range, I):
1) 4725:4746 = 4730.08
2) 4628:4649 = 4648.03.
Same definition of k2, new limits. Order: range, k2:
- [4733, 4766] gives 4736.62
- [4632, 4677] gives 4637.34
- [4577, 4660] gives 4580.03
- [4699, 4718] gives 4717.03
